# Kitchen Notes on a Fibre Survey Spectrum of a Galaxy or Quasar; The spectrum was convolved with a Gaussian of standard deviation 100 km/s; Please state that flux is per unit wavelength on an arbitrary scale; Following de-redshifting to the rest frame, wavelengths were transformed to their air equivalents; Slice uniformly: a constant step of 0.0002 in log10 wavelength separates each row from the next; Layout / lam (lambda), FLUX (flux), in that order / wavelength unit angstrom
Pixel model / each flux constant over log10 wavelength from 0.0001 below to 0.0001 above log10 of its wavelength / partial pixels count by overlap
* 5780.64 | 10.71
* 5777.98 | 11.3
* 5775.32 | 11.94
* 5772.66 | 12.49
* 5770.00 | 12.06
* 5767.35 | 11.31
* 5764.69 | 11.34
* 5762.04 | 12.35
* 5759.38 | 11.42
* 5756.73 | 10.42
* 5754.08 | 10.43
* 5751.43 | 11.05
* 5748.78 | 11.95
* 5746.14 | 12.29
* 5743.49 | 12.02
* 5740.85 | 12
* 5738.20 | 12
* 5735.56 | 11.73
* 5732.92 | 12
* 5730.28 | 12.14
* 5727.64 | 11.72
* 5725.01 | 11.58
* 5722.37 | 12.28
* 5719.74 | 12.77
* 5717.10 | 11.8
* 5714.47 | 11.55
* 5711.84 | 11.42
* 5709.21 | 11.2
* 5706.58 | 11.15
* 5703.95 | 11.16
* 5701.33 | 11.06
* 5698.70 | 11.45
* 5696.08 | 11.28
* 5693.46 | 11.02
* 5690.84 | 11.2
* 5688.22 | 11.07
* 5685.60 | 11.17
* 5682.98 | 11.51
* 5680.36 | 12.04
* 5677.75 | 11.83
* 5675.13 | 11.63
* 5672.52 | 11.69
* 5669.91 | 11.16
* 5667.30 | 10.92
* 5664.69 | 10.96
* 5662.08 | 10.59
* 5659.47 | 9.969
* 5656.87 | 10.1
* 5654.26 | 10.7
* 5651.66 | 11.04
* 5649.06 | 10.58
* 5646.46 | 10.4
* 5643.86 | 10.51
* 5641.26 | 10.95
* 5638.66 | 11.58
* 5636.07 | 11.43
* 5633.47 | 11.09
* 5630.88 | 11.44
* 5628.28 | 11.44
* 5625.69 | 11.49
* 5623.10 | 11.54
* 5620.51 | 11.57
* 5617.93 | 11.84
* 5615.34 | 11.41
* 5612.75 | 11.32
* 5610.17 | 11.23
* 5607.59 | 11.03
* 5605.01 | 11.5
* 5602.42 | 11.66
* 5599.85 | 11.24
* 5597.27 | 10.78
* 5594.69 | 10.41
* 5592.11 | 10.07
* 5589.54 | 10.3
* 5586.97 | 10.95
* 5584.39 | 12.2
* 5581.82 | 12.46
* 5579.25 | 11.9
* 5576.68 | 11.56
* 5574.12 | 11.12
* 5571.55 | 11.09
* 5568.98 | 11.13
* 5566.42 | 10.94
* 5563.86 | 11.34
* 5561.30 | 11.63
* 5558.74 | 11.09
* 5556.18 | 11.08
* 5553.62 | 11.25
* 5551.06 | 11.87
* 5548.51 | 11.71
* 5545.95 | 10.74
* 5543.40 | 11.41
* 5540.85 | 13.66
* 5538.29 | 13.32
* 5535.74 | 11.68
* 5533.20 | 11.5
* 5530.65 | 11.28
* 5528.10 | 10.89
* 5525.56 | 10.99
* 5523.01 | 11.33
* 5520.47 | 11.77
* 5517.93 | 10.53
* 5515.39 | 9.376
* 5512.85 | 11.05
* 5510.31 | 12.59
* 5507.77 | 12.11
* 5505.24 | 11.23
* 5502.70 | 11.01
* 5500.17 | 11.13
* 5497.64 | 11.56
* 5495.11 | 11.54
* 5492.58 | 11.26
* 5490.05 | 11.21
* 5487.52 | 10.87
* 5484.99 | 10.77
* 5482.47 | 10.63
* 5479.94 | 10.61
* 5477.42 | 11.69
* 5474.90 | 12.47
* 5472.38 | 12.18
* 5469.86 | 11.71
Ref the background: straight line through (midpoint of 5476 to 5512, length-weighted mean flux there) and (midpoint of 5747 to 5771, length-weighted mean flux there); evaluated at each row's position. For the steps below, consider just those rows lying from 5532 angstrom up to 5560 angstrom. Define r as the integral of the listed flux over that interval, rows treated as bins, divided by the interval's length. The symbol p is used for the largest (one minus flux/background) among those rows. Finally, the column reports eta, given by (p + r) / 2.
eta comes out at 5.90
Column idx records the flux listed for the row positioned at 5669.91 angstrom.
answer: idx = 11.16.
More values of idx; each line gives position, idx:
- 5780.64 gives 10.71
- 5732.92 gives 12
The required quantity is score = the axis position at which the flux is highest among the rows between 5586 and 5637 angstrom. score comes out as 5617.93 angstrom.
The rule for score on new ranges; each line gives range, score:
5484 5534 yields 5510.31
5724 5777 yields 5772.66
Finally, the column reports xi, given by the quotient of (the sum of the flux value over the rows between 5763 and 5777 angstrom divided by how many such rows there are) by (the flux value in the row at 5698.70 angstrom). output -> 1.03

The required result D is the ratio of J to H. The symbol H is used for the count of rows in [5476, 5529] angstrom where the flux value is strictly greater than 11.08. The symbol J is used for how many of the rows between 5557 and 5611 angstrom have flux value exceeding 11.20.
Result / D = 0.91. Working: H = 11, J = 10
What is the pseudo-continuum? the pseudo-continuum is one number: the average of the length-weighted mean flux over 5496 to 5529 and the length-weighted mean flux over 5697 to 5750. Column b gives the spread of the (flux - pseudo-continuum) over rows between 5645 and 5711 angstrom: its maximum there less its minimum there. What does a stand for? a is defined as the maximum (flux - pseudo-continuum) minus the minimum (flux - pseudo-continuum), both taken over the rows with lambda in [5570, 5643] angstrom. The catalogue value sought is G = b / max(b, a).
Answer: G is 0.9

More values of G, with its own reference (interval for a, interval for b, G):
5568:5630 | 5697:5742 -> 0.7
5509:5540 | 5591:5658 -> 0.4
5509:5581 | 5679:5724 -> 0.4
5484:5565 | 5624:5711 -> 0.5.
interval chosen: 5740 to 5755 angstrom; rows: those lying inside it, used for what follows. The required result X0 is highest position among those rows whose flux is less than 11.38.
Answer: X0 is 5754.08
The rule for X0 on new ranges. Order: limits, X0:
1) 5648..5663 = 5662.08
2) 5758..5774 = 5767.35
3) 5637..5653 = 5651.66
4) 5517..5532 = 5530.65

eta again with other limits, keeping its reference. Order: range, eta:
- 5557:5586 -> 5.76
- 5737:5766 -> 5.83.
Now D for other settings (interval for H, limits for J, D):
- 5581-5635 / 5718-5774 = 1.20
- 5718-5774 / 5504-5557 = 0.78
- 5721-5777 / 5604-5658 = 0.67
